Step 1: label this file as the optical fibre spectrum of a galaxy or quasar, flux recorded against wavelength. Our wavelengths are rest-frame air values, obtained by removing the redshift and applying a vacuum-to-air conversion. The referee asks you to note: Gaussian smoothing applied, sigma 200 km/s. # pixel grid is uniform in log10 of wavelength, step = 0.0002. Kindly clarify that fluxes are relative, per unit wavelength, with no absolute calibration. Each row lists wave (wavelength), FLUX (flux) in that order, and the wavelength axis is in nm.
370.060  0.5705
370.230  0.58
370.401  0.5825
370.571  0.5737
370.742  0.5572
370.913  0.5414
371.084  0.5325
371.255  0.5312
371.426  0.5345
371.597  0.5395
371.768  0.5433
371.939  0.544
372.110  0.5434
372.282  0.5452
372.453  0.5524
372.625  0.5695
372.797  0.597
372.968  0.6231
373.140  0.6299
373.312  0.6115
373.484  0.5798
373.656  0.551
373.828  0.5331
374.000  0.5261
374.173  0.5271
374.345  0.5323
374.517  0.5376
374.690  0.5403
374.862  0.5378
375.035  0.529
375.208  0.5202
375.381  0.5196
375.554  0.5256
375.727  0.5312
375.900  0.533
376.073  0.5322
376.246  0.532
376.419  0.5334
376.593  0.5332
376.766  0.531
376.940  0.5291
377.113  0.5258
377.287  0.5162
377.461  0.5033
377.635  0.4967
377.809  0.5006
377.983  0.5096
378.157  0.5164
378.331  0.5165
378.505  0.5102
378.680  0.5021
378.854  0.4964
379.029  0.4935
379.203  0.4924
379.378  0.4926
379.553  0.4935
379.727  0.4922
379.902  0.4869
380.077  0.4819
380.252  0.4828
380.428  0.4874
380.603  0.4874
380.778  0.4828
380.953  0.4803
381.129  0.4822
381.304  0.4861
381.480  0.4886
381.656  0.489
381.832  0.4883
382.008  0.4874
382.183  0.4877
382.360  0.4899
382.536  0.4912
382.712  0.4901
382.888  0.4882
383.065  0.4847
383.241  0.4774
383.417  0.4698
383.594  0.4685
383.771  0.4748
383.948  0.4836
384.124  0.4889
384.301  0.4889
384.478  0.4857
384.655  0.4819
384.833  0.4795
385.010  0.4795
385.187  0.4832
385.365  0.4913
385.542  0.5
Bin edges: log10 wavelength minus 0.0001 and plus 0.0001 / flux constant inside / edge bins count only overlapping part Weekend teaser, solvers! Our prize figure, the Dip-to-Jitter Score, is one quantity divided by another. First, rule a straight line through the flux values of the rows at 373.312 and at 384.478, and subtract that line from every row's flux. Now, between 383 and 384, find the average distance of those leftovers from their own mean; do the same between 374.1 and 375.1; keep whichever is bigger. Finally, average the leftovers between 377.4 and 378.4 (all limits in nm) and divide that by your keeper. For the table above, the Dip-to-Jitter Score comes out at -9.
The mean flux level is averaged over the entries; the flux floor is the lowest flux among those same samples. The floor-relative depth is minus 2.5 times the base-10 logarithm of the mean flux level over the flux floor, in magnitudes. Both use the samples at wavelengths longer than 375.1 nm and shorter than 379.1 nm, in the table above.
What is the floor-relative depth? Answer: -0.052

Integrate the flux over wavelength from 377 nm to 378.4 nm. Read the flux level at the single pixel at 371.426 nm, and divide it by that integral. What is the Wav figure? 0.75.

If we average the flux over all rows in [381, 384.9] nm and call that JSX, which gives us 0.484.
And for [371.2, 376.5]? 0.548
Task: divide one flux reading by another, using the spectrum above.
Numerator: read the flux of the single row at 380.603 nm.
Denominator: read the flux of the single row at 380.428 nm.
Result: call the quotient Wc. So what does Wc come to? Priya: 1.00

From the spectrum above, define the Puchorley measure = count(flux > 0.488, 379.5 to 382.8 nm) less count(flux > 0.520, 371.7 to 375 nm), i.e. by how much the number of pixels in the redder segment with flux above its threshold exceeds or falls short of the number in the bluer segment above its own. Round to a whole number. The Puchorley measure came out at -11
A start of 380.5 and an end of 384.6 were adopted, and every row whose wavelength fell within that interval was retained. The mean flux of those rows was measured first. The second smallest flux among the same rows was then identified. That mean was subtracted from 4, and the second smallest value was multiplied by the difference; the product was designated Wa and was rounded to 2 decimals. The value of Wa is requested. 1.65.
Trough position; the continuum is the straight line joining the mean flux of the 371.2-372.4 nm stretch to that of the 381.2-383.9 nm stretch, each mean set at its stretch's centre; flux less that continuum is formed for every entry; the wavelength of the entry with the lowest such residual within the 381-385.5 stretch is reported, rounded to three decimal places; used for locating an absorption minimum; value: 383.594 nm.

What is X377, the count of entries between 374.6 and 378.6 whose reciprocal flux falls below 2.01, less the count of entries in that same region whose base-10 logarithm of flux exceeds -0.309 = -1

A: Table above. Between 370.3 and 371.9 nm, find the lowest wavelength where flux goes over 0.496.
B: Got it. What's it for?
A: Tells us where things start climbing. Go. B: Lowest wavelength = 370.401 nm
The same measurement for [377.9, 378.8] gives 377.983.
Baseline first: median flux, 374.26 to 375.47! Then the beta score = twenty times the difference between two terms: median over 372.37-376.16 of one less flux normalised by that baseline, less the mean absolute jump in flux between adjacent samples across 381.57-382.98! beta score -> -0.14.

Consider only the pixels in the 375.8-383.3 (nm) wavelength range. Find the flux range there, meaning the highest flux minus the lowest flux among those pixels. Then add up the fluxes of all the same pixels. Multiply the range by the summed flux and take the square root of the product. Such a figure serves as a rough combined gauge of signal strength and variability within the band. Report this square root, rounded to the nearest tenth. 1.1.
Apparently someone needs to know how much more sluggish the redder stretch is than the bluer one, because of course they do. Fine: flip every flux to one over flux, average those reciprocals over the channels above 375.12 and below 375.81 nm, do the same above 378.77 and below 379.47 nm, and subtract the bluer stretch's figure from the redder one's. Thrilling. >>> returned 0.12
